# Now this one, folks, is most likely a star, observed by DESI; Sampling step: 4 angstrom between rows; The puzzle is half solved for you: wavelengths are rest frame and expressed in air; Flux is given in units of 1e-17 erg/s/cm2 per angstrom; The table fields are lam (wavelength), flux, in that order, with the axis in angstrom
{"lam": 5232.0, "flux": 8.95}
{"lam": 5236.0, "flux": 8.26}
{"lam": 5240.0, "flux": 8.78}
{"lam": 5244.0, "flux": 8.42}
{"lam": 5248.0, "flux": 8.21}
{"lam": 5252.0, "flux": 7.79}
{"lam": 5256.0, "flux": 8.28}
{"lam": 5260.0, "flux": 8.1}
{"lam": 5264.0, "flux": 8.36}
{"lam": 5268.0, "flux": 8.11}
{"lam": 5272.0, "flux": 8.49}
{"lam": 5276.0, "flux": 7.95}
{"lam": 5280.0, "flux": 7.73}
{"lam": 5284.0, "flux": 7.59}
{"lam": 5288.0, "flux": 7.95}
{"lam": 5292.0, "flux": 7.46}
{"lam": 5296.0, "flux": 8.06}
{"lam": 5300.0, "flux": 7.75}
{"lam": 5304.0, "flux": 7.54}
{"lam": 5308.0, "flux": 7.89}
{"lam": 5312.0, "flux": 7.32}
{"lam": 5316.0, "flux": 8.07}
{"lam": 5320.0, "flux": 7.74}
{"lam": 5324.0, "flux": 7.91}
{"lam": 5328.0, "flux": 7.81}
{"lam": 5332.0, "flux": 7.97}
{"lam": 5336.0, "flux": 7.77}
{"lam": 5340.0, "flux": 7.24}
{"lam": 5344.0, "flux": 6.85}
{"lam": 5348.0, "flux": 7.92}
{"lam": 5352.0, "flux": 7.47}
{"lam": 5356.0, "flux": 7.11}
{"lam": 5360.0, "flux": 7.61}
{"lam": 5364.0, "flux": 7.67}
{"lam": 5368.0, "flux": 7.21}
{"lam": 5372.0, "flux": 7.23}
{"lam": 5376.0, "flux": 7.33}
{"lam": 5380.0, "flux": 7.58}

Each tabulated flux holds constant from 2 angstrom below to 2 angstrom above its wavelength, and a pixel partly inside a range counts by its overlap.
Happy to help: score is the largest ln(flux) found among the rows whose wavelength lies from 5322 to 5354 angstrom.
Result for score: 2.076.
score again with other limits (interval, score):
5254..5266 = 2.123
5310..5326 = 2.088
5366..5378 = 1.992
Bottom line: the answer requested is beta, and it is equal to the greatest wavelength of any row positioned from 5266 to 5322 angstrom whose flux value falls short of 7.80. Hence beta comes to 5320.0 angstrom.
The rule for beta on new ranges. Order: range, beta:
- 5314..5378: 5376.0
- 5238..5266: 5252.0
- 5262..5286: 5284.0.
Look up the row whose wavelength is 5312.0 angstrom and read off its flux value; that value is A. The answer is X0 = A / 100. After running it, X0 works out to 0.073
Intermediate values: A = 7.32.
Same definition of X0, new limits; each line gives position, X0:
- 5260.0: 0.081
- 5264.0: 0.084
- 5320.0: 0.077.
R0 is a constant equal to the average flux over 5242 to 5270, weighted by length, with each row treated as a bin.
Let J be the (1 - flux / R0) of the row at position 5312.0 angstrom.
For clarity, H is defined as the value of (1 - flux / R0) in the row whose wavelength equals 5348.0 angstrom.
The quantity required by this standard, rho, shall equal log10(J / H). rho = 0.5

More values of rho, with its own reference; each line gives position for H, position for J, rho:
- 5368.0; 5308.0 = -0.5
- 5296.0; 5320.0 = 0.6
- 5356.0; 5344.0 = 0.1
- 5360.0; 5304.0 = 0.1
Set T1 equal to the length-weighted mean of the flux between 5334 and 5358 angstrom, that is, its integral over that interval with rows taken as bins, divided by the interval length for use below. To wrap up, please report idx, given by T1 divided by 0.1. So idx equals 73.9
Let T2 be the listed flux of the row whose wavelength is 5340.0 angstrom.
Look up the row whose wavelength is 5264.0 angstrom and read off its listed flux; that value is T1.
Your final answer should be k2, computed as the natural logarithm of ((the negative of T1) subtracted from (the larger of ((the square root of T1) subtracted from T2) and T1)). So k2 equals 2.82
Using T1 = 8.36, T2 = 7.24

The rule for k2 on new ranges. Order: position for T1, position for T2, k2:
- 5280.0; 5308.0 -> 2.74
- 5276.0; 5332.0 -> 2.77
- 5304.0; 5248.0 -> 2.71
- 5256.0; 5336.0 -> 2.81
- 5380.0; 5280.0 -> 2.72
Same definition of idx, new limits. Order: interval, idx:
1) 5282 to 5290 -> 77.7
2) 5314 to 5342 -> 77.9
